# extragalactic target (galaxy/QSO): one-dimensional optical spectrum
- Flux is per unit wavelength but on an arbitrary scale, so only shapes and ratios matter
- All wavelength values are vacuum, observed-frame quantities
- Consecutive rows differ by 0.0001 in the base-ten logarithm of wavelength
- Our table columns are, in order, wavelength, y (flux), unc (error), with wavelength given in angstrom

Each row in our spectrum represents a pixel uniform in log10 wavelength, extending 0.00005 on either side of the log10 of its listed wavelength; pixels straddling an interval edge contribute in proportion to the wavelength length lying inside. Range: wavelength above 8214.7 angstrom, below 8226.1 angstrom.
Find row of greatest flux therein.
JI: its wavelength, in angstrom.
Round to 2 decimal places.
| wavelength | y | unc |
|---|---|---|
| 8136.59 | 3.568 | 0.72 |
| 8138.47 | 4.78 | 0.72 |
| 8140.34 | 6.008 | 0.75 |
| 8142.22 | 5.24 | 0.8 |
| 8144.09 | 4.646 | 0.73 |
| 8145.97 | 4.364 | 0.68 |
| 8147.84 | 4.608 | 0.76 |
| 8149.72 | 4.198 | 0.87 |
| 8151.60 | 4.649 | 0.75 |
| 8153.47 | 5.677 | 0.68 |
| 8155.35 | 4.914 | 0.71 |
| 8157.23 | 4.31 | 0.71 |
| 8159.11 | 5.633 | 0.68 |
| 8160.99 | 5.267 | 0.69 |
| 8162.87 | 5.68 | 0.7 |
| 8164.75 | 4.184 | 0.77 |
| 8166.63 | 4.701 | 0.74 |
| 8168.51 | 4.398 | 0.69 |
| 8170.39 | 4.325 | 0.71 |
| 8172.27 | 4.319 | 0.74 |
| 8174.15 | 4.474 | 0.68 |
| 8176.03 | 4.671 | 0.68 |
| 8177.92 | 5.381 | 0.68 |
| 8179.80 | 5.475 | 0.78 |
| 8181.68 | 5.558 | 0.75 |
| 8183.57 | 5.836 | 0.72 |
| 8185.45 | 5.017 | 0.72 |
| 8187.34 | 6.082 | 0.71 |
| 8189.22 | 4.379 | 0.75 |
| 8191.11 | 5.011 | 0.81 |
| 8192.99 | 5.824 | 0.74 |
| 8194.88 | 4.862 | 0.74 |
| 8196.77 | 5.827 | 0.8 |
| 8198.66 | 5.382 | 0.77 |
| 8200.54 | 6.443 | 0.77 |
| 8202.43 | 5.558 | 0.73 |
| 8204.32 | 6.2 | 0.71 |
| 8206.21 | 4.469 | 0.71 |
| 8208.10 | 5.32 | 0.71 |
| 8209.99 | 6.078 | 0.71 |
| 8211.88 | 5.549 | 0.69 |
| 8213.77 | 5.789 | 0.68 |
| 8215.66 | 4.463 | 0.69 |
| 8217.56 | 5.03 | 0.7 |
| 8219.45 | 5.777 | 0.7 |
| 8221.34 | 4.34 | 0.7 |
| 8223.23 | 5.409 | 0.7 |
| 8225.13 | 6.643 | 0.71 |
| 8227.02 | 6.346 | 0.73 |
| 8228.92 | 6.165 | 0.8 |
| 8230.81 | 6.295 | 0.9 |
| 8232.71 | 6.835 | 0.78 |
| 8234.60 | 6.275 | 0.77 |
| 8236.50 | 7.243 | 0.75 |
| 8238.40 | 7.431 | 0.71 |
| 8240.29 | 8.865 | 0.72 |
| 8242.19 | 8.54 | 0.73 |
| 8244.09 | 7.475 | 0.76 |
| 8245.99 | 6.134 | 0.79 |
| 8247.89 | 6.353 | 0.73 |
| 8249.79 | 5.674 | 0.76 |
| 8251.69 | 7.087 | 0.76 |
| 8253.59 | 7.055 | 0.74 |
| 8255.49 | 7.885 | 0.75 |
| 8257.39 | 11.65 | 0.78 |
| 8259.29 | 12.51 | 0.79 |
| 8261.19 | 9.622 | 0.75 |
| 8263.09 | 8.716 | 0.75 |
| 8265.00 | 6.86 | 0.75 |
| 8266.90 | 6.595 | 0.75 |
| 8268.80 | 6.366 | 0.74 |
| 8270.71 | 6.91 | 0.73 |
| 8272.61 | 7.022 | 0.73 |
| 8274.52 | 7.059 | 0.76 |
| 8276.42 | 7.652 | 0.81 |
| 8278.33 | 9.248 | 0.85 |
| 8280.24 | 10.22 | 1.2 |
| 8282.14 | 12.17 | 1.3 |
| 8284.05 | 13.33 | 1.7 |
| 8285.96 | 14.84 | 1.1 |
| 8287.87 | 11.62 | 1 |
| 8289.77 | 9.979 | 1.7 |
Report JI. 8225.13 angstrom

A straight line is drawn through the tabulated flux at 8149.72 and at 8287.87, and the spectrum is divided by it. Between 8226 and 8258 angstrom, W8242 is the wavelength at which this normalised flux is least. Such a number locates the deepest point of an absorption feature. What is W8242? 8249.79 angstrom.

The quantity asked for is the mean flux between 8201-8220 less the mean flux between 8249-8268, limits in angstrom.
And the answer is -2.9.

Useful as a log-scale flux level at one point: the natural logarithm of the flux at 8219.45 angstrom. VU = 1.75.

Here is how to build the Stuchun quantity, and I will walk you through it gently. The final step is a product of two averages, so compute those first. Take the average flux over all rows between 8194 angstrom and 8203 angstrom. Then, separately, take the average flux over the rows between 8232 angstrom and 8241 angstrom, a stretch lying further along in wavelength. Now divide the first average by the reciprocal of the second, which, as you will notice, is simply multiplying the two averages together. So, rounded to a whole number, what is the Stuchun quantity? 41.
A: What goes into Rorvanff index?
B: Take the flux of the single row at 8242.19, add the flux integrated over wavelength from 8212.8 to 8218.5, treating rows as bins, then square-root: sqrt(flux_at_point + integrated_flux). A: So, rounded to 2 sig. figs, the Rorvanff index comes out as 6.1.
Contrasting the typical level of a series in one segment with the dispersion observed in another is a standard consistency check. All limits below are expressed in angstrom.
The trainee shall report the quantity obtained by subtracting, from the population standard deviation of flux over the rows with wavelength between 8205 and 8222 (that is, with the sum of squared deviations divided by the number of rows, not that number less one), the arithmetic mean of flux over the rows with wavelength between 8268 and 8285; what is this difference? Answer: -8.3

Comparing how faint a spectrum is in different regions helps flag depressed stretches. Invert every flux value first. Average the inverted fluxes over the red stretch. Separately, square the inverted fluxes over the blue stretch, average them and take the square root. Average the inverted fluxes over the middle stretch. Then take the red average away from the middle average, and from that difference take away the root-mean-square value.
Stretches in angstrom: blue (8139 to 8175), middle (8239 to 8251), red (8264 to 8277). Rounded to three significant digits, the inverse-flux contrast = -0.213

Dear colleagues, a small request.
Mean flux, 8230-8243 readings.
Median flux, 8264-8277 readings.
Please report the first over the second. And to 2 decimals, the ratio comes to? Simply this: 1.06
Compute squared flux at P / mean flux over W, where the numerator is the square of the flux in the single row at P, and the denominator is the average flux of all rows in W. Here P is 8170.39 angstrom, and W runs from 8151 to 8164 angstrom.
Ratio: 3.6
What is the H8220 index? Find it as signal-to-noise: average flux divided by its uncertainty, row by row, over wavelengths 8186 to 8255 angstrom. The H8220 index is 8.2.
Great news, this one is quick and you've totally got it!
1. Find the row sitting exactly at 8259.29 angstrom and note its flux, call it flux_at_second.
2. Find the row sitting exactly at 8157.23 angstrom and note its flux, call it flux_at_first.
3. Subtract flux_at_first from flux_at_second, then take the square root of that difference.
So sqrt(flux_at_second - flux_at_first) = 2.9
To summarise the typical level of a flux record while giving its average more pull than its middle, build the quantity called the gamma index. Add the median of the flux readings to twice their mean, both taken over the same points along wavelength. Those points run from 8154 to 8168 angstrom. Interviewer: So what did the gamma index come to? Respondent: 15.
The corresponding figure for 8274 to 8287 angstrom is 32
